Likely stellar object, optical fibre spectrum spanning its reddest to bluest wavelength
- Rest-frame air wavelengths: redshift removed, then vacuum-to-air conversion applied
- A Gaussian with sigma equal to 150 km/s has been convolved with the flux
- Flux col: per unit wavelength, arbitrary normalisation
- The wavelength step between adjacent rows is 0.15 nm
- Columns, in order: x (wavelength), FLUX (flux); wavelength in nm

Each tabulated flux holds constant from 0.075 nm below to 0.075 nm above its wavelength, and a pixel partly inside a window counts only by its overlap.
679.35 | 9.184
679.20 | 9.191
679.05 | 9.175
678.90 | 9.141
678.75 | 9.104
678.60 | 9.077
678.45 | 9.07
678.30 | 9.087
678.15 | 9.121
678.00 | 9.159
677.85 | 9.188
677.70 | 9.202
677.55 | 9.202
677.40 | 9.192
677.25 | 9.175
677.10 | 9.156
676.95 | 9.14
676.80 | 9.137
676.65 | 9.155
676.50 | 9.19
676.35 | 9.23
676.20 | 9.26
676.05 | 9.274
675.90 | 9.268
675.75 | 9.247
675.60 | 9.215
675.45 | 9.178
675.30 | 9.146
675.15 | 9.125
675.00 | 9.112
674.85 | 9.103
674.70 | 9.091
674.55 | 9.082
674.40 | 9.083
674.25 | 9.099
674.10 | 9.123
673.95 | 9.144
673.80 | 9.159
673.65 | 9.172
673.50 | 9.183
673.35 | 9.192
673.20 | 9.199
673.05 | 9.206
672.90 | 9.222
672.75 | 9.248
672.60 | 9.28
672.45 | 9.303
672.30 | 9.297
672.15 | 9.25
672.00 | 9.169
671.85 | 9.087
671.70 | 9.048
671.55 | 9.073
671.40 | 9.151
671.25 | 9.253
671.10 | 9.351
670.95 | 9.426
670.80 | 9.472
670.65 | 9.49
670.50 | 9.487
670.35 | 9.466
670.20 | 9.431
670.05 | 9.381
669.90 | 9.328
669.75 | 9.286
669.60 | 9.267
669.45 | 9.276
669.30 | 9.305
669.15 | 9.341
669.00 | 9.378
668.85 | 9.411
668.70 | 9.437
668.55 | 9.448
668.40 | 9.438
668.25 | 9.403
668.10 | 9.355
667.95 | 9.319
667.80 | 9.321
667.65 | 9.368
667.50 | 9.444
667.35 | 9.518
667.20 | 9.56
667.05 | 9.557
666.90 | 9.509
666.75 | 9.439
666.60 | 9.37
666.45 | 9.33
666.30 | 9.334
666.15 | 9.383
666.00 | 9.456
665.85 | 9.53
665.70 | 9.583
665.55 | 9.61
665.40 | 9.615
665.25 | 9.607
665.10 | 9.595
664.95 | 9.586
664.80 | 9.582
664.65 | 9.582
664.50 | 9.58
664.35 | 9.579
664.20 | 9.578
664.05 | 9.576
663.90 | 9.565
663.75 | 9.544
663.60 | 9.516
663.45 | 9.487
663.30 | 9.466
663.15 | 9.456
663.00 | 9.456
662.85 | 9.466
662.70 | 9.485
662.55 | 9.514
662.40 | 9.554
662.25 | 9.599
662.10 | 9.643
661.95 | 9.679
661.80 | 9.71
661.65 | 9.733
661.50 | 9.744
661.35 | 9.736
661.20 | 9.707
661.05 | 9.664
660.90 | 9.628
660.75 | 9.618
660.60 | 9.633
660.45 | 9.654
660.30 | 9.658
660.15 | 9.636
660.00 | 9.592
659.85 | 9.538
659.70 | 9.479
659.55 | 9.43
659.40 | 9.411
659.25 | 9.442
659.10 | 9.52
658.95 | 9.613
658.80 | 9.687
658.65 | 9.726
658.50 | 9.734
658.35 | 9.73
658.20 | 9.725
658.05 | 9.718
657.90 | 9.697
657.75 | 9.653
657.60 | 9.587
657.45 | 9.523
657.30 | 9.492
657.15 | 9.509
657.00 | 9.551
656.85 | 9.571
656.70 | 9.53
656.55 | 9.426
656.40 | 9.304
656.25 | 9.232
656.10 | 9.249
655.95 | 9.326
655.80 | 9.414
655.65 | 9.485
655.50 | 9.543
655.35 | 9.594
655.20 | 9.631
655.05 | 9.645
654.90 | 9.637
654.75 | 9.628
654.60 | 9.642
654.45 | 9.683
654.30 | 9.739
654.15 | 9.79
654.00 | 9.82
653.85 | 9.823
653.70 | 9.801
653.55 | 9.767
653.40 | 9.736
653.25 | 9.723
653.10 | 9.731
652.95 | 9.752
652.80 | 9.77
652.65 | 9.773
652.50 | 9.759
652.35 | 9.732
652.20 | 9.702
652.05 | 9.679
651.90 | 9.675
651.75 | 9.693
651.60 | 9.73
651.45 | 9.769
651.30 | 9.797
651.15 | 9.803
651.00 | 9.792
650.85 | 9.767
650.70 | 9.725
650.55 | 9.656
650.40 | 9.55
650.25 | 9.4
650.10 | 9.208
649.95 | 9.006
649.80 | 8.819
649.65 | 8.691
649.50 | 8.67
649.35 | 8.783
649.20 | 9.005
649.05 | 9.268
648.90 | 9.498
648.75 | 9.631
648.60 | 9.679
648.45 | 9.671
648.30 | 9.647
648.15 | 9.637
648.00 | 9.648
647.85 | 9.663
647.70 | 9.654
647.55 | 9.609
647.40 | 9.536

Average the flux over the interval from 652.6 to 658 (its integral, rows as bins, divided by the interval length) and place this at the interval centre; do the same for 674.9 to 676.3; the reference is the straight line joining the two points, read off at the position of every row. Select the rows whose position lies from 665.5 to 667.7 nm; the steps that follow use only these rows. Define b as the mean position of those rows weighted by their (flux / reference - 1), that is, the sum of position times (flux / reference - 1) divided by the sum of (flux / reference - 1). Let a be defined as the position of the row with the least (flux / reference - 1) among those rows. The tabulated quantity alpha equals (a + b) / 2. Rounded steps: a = 666.45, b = 666.56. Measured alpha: 666.50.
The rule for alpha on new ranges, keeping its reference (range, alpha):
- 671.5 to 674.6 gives 672.37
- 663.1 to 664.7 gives 663.64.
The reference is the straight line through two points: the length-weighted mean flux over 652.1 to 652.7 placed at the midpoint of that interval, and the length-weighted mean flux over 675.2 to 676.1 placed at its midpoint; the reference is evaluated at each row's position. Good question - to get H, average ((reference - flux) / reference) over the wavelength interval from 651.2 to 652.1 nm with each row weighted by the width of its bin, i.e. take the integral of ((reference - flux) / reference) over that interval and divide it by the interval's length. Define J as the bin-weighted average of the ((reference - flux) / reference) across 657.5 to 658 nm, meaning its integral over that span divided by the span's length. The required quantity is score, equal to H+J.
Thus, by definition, 0.000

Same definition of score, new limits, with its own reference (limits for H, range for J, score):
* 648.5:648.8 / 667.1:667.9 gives 0.012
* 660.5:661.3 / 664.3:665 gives -0.024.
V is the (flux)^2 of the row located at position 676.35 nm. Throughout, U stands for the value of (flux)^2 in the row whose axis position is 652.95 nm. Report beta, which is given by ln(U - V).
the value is 2.3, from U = 95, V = 85.2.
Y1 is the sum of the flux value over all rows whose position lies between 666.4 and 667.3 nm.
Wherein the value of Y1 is 56.8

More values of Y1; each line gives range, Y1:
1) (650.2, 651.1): 57.9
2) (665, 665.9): 57.5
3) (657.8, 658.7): 58.3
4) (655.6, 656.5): 56.0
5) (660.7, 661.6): 58.1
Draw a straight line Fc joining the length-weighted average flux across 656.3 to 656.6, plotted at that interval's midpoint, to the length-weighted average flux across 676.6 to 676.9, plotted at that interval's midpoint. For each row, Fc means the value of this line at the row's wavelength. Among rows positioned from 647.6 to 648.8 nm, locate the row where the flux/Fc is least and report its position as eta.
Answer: 648.15 nm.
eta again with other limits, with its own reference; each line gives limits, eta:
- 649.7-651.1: 649.80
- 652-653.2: 652.05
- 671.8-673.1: 671.85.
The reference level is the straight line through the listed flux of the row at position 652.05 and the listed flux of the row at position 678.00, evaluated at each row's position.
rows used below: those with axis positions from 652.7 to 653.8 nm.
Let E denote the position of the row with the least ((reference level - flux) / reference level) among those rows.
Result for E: 653.70 nm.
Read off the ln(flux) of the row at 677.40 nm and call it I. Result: 2.22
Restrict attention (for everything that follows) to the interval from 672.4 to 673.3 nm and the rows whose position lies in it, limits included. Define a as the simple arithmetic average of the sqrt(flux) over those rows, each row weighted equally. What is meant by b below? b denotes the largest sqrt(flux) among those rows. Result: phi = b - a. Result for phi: 0.010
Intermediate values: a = 3.040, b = 3.05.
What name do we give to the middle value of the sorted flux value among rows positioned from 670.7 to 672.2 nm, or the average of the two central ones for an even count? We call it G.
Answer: 9.21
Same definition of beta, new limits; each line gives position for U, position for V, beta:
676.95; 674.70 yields -0.1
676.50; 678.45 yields 0.8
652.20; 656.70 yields 1.2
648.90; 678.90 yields 1.9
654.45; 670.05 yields 1.8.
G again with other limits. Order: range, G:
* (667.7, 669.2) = 9.39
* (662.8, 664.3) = 9.50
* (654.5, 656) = 9.61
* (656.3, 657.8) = 9.53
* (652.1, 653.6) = 9.74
